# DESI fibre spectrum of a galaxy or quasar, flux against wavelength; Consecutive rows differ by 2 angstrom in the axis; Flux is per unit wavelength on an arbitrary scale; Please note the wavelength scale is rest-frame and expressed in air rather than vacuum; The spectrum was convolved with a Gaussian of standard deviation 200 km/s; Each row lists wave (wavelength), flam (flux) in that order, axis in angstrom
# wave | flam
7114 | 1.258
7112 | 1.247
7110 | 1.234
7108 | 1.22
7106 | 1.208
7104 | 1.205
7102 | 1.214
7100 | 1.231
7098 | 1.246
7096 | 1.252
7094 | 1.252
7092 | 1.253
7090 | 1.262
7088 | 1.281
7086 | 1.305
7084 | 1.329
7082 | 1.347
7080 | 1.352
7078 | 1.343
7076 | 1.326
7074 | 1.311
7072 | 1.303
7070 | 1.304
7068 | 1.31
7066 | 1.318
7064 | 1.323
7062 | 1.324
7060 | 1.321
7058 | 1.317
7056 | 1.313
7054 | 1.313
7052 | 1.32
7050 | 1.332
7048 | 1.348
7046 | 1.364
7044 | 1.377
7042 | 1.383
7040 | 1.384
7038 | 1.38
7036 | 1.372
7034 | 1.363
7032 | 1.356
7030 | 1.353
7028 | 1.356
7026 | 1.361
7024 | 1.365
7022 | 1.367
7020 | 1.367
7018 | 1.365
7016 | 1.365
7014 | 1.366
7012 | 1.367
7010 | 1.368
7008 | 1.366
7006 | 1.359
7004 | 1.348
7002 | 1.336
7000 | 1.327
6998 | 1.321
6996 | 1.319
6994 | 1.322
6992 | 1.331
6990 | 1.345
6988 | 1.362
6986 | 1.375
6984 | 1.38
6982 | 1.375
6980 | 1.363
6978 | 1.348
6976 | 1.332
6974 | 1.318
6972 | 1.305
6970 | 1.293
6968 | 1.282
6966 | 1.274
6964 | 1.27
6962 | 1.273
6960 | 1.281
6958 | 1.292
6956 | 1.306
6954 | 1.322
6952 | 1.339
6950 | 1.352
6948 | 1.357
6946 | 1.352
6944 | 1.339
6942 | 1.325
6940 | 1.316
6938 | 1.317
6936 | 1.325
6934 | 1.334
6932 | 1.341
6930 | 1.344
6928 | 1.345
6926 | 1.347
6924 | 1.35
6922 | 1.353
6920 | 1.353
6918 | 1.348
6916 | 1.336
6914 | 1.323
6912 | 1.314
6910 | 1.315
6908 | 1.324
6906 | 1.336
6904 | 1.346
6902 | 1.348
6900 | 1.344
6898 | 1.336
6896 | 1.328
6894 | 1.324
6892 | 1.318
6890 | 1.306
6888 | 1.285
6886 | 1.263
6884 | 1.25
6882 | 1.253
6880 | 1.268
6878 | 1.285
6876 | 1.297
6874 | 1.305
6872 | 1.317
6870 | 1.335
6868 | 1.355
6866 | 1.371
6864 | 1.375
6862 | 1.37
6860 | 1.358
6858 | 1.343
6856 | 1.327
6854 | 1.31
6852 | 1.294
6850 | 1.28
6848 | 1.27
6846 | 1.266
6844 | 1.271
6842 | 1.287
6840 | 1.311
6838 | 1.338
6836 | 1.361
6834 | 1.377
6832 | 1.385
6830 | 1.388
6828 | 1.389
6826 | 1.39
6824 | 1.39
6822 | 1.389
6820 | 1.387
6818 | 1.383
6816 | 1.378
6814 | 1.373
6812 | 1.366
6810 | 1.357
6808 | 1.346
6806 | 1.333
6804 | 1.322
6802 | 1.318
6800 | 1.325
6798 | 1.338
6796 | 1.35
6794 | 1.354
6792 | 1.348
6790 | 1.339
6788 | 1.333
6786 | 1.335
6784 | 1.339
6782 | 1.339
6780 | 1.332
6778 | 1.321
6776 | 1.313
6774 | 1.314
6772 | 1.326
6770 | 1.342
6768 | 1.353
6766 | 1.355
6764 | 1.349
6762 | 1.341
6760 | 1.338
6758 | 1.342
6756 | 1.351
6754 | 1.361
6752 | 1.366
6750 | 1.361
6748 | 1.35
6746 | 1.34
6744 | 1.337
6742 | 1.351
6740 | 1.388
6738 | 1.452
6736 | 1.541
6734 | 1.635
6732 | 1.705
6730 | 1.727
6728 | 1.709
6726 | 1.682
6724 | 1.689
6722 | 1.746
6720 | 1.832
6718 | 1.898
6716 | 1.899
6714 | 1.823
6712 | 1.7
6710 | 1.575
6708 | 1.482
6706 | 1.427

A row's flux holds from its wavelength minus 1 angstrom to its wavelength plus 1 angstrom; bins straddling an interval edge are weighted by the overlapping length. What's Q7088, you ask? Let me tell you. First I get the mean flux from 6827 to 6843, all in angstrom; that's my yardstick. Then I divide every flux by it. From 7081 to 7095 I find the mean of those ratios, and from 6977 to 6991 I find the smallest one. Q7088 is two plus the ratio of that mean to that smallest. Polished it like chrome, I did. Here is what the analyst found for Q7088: 2.96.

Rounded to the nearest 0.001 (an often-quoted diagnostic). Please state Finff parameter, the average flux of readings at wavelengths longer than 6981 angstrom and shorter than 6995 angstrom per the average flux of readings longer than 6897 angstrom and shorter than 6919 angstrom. 1.017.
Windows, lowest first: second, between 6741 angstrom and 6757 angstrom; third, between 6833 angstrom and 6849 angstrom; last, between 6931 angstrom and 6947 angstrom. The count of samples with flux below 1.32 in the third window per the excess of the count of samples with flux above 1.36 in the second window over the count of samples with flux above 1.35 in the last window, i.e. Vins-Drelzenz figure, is 2.5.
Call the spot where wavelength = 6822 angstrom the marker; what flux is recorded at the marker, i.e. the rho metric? 1.389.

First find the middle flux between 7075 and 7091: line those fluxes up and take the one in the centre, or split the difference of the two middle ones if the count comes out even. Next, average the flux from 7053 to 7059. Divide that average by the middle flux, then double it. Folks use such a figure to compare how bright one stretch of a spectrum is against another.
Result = 1.98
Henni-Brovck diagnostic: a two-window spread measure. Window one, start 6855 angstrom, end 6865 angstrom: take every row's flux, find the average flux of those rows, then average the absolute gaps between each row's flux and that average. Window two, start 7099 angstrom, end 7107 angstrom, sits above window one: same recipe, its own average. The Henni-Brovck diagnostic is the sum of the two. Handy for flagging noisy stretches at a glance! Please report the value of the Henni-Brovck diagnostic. 0.024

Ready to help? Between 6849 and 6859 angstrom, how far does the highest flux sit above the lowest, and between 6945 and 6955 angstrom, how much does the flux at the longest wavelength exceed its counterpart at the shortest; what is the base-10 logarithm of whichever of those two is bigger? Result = -1.20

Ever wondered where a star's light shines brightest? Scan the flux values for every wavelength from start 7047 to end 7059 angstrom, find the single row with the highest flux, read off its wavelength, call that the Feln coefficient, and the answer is 7048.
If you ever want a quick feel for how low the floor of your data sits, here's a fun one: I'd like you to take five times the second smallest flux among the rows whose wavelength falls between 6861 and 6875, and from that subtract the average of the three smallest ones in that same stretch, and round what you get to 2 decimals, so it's 5.27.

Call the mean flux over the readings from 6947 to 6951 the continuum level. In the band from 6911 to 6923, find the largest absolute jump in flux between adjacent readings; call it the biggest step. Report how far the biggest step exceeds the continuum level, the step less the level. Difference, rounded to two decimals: -1.34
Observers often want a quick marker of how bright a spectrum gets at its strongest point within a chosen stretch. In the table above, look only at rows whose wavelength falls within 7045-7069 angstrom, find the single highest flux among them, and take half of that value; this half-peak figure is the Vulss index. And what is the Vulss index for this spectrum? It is 0.682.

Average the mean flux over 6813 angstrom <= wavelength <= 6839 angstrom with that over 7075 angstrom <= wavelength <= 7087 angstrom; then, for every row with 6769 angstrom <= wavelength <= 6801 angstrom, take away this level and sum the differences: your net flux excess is -0.4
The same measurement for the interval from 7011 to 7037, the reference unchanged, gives 0.1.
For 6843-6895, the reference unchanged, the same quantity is -1.3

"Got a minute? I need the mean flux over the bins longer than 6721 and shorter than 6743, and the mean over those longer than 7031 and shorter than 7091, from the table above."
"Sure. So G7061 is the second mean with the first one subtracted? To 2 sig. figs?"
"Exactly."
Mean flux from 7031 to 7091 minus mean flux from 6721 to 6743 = -0.27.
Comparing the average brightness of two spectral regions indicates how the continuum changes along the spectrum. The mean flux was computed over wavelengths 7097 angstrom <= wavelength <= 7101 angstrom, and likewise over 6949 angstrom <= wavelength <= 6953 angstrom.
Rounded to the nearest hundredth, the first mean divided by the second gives 0.92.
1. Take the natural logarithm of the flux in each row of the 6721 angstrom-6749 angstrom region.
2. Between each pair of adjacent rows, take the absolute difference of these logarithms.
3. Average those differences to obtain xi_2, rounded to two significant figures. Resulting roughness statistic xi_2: 0.025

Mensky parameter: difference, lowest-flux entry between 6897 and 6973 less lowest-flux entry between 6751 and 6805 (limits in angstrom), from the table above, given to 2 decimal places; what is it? -0.04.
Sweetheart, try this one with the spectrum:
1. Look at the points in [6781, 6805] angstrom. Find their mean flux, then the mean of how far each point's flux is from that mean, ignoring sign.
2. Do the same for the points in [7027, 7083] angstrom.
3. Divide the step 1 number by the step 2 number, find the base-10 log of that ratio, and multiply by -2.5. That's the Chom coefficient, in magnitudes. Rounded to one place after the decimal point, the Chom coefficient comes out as 1.1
